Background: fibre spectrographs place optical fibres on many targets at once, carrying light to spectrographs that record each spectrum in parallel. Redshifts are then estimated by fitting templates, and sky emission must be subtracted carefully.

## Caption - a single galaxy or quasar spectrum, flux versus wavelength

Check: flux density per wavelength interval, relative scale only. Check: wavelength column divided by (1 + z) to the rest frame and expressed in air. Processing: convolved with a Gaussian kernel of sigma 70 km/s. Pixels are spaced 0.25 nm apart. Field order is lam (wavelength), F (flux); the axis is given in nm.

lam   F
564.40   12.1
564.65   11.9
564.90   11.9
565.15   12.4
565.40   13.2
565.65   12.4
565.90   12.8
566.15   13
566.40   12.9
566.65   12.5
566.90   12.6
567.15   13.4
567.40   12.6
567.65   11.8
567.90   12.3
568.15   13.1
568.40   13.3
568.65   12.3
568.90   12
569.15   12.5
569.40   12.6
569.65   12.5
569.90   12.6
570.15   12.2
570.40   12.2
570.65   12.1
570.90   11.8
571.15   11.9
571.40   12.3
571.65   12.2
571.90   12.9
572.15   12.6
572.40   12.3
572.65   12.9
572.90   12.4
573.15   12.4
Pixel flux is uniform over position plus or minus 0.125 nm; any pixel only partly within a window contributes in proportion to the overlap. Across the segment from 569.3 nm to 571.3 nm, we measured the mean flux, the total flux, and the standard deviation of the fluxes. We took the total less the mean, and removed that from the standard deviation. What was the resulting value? -85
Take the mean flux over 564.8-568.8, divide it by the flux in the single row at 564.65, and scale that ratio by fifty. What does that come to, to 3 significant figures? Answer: 53.2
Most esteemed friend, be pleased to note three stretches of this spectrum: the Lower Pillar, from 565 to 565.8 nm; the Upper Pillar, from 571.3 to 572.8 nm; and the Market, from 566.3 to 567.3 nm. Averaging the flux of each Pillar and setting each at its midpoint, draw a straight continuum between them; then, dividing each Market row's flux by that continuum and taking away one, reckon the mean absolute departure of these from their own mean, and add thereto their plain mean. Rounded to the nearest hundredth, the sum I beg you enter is 0.04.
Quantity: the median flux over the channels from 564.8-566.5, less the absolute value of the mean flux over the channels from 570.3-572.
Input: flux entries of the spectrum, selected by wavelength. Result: 0.6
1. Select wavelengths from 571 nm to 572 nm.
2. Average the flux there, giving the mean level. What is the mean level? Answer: 12.3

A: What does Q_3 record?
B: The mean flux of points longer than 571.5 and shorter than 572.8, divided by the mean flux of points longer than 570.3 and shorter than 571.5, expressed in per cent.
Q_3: 104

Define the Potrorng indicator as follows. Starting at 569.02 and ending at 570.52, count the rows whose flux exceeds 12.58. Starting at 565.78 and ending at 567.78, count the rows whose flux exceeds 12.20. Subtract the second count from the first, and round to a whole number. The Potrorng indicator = -5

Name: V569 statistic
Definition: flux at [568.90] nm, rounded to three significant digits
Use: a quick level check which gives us 12.0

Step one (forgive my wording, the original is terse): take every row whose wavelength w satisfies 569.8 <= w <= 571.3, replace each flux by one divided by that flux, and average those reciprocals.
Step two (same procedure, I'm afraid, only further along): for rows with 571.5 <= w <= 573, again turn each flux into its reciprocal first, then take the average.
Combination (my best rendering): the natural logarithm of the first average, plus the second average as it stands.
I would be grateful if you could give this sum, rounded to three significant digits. -2.42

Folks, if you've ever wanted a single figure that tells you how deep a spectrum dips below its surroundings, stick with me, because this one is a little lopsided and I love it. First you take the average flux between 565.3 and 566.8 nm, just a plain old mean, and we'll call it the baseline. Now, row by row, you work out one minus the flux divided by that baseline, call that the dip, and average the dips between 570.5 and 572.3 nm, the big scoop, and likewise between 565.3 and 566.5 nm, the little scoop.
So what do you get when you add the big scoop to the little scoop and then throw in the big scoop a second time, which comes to 0.08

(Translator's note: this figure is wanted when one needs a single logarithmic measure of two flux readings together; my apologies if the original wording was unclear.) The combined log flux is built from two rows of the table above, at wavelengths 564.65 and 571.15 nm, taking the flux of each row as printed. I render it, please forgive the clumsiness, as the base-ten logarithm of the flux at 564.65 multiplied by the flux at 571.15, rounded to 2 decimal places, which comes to 2.15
